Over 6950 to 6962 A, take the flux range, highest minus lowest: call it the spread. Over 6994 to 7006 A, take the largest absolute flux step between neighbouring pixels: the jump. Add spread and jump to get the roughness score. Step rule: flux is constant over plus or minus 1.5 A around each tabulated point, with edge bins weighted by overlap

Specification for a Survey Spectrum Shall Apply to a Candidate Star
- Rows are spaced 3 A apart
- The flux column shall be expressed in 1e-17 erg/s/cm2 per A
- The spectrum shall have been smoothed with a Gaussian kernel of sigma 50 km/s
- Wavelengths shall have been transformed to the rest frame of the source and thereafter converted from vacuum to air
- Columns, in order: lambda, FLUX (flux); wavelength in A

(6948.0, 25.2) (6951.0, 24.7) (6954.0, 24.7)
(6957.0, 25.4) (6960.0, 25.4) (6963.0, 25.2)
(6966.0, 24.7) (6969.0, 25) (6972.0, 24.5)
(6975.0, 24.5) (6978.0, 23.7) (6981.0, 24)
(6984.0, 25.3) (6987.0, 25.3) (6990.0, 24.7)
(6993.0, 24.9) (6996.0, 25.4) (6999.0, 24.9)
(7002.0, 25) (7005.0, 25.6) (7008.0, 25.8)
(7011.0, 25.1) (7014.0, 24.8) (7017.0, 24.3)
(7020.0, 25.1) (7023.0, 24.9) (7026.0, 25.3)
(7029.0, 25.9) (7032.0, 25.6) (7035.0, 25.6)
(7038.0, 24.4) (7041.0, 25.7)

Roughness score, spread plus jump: 1.30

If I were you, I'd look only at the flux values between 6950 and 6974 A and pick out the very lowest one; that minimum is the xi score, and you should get 24.5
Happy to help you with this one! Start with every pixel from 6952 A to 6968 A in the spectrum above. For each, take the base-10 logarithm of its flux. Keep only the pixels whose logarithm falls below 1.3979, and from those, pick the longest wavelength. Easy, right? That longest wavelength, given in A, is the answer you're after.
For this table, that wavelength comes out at 6966.0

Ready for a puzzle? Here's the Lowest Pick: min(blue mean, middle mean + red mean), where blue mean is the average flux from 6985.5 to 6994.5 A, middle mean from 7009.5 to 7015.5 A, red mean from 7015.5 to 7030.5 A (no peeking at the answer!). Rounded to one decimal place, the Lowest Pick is 25.0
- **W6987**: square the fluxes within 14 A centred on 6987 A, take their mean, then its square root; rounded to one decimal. 24.8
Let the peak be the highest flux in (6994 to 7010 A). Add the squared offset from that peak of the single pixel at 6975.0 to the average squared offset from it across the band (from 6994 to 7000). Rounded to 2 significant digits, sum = 2.2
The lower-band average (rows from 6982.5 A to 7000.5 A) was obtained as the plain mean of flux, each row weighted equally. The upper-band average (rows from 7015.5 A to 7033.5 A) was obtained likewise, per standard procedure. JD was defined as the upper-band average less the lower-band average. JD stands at 0.10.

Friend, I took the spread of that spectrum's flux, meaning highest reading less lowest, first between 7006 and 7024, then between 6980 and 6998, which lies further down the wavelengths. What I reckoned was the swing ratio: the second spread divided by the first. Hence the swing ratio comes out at 0.93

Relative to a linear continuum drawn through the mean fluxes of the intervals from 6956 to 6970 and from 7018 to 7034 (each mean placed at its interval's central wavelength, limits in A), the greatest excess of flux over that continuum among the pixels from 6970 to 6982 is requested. -0.7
